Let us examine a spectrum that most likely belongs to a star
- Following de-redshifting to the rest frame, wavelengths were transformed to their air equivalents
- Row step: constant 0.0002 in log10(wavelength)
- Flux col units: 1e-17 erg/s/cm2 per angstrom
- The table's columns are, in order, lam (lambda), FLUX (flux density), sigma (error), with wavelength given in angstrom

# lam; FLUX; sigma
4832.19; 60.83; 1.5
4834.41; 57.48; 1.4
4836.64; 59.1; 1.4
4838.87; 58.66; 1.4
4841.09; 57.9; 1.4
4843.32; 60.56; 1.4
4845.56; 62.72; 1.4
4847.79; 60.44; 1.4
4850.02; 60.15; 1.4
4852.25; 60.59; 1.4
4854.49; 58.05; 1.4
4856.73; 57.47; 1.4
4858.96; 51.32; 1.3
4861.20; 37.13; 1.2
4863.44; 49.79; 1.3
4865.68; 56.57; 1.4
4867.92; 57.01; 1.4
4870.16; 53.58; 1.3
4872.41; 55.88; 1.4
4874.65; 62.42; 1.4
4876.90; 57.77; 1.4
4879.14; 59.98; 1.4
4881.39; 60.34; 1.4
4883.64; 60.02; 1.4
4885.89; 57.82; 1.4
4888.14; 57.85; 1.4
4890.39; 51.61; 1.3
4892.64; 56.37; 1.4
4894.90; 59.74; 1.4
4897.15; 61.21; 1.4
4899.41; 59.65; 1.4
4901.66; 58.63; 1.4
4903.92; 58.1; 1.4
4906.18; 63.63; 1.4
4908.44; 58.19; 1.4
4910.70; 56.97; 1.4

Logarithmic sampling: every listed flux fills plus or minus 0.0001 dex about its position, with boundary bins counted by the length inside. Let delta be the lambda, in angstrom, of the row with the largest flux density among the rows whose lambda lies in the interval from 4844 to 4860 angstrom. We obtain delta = 4845.56 angstrom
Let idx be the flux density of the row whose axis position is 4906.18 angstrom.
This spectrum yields 63.63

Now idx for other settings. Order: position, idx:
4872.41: 55.88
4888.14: 57.85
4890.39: 51.61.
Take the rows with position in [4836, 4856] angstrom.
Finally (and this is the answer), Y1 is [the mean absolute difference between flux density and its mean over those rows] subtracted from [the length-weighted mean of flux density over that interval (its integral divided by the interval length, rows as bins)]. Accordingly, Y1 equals 59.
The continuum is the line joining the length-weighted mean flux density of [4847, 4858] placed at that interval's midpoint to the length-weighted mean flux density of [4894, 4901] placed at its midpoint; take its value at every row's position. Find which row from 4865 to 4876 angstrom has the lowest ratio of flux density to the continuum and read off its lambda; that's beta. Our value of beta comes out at 4870.16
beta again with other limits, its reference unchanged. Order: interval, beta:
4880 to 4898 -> 4890.39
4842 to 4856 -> 4854.49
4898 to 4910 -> 4908.44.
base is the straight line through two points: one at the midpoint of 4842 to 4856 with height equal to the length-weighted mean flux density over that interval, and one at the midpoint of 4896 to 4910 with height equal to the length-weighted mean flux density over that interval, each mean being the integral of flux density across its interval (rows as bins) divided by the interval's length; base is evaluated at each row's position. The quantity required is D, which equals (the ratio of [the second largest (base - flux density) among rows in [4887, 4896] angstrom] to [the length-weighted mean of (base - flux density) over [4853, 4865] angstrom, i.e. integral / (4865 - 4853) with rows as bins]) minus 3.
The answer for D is -3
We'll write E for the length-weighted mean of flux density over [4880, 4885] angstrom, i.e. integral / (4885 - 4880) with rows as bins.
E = 60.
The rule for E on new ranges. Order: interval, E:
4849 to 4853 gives 60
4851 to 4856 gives 59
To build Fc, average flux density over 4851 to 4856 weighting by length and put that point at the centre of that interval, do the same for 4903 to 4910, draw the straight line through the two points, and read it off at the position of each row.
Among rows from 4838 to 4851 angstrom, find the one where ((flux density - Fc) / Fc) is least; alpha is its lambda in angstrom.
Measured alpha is 4841.09 angstrom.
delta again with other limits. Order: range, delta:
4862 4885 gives 4874.65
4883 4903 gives 4897.15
